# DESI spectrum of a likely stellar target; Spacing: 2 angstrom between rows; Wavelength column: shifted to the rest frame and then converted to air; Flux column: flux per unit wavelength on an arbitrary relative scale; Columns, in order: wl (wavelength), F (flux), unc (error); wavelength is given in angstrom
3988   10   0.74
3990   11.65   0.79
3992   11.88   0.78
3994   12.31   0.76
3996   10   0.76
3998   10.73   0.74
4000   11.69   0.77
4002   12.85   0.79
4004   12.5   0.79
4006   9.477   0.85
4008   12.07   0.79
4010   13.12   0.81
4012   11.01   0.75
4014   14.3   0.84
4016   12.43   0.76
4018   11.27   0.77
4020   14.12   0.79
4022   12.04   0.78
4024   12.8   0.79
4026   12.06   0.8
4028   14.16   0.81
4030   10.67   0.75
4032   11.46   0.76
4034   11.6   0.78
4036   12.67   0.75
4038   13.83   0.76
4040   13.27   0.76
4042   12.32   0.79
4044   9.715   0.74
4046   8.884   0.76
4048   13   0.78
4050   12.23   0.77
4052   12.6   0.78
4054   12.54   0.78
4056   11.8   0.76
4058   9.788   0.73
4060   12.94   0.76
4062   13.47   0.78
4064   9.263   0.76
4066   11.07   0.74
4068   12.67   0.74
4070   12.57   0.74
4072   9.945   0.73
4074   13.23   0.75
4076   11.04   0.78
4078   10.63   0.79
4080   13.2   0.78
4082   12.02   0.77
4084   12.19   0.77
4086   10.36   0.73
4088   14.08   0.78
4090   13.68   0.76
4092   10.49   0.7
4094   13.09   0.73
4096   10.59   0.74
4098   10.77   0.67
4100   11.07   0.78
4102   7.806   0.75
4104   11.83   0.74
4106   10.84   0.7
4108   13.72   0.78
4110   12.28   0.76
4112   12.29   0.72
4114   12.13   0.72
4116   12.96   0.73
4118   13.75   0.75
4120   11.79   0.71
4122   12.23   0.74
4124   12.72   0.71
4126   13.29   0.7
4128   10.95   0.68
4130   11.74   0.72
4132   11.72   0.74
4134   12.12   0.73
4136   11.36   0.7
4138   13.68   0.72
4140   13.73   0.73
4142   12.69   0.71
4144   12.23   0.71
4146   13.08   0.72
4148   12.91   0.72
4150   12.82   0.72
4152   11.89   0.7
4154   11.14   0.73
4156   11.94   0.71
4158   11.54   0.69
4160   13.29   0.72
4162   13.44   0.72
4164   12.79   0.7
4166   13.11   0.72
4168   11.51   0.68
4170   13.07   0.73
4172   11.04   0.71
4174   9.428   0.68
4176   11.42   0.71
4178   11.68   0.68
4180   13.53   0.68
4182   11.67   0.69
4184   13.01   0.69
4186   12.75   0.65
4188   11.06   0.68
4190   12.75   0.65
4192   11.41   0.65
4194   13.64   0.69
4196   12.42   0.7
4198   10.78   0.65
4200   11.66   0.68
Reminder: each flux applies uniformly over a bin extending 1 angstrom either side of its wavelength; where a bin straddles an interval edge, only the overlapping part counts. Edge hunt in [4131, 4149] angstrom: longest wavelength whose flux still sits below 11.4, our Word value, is 4136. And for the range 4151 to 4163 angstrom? 4154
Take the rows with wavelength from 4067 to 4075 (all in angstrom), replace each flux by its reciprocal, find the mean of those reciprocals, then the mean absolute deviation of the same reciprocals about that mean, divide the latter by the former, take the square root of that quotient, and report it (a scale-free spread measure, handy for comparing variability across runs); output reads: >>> 0.32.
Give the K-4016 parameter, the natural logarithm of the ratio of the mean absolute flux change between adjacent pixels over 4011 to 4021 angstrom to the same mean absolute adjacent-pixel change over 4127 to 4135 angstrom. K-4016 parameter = 1.7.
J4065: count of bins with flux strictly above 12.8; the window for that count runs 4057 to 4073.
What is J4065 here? 2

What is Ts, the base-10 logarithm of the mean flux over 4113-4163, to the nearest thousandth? 1.095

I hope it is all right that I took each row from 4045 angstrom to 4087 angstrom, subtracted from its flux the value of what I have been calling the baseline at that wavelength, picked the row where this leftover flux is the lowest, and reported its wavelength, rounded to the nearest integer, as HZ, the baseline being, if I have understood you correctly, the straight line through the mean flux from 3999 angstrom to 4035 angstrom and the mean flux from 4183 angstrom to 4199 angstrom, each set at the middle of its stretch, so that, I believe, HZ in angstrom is 4046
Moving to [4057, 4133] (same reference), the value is 4102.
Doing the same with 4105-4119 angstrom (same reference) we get 4106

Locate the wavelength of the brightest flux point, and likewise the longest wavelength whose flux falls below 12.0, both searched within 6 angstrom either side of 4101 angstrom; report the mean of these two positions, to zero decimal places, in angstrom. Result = 4105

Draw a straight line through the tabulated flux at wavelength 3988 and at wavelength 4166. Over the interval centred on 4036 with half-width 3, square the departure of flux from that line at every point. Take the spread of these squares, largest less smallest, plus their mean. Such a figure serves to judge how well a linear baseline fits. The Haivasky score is 12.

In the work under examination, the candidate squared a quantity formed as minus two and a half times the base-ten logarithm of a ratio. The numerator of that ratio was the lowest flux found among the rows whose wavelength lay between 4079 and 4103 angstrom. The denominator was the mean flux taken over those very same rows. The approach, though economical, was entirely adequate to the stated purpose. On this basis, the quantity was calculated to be 0.19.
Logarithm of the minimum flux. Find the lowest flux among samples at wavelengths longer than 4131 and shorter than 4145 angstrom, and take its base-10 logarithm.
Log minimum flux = 1.06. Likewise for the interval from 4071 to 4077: 1.00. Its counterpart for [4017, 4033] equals 1.03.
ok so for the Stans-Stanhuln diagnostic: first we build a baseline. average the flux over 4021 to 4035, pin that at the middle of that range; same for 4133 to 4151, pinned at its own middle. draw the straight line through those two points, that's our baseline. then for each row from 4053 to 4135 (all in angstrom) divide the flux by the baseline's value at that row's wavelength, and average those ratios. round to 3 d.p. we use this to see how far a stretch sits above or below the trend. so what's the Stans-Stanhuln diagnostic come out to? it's 0.952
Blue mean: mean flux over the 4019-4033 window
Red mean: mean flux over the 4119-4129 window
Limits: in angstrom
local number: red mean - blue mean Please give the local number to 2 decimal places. -0.28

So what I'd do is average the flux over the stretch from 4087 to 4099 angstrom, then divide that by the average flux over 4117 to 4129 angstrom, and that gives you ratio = 0.97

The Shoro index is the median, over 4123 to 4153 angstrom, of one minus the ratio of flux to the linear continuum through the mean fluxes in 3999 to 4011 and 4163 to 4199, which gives -0.054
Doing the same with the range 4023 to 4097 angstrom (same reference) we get -0.021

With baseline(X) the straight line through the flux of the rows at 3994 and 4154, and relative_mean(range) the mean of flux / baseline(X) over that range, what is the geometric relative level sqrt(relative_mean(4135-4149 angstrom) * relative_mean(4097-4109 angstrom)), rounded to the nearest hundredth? 1.04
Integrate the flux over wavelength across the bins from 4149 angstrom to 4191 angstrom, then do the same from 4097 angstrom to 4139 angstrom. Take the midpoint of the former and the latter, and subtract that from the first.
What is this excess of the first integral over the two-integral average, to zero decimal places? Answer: 4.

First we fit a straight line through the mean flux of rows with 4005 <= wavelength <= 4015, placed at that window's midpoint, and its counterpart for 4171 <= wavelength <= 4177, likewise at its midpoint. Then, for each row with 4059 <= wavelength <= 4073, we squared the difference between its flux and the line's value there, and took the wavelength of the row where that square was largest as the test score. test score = 4064 angstrom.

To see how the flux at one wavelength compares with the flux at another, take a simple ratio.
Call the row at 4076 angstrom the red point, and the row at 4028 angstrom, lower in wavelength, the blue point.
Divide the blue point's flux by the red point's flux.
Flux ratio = 1.28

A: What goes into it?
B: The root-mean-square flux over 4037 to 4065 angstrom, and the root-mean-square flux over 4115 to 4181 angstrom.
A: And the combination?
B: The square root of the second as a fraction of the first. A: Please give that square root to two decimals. 1.02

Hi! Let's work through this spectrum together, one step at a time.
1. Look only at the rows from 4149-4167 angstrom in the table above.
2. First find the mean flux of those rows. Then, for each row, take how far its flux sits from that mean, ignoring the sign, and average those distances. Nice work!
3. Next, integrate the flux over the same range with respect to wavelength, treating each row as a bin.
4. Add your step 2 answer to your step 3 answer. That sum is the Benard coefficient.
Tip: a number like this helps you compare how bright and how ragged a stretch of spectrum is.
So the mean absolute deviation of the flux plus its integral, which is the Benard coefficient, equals 225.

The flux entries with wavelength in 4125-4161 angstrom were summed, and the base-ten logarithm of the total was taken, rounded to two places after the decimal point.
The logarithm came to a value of 2.35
